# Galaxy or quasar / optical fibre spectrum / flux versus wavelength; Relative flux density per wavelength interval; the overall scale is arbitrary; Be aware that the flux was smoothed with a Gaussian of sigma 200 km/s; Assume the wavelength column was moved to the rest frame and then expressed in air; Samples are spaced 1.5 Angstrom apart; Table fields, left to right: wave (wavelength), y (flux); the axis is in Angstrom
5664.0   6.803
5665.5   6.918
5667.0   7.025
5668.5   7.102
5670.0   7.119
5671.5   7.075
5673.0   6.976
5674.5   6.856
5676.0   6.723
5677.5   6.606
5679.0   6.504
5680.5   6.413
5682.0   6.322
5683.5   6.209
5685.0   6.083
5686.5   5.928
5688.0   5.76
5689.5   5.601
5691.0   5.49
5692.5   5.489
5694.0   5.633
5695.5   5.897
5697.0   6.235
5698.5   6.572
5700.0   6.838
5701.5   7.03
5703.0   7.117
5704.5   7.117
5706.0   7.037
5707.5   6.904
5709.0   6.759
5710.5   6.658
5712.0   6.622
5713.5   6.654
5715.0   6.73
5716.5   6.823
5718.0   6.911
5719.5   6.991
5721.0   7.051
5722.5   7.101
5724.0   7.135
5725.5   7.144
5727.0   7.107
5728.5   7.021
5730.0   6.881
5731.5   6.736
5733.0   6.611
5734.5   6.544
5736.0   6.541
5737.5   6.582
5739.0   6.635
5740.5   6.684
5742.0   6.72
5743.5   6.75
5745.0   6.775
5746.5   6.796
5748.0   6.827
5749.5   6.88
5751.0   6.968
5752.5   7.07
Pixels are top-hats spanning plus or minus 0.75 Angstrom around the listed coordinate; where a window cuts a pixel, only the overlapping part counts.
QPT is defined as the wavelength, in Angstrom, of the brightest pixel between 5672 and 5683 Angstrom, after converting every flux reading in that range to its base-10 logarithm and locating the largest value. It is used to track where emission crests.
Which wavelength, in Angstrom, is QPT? 5673.0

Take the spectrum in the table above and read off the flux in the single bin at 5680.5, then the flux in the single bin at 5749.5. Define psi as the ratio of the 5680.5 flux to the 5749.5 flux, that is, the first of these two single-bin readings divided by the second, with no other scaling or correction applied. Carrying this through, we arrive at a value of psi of 0.93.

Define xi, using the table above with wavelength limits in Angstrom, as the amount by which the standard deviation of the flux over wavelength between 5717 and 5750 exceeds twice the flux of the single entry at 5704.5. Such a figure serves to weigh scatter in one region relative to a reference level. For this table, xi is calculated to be -14.0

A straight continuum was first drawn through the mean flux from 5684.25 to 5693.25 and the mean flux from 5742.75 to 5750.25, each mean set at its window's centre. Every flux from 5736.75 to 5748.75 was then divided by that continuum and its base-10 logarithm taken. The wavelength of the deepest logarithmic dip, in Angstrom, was 5737.5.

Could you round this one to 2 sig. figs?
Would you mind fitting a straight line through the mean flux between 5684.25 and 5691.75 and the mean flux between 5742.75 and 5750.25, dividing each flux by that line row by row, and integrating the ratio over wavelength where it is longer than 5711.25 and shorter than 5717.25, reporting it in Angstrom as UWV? 6.5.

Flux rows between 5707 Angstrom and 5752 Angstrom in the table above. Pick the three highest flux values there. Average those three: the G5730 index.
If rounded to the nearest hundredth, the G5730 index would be 7.13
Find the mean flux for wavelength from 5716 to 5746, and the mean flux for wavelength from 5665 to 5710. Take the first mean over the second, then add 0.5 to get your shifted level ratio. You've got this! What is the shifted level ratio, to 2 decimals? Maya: 1.55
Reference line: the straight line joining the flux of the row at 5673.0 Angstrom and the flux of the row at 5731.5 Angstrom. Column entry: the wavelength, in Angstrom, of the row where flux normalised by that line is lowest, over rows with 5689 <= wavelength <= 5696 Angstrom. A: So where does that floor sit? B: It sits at 5691.0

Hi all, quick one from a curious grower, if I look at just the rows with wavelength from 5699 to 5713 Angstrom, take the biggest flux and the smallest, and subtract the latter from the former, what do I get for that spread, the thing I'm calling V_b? 0.5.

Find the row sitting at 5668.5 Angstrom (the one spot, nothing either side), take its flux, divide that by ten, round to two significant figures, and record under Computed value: 0.71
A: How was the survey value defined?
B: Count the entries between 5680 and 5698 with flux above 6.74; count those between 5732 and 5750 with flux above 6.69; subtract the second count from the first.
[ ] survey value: -6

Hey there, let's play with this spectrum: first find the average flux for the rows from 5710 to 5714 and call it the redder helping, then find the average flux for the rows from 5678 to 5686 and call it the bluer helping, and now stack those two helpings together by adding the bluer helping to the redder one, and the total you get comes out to 12.95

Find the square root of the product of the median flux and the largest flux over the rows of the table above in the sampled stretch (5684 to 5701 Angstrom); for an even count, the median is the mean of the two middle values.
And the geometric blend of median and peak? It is 6.35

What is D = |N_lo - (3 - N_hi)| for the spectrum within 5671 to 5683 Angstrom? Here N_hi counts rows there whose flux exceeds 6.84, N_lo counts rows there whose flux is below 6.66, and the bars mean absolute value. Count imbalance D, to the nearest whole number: 4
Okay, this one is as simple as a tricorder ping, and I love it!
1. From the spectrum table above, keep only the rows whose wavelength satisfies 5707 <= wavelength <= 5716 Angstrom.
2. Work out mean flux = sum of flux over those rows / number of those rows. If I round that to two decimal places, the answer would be 6.72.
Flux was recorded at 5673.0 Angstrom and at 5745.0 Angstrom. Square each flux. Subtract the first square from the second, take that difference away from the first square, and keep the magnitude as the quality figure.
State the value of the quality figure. 51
